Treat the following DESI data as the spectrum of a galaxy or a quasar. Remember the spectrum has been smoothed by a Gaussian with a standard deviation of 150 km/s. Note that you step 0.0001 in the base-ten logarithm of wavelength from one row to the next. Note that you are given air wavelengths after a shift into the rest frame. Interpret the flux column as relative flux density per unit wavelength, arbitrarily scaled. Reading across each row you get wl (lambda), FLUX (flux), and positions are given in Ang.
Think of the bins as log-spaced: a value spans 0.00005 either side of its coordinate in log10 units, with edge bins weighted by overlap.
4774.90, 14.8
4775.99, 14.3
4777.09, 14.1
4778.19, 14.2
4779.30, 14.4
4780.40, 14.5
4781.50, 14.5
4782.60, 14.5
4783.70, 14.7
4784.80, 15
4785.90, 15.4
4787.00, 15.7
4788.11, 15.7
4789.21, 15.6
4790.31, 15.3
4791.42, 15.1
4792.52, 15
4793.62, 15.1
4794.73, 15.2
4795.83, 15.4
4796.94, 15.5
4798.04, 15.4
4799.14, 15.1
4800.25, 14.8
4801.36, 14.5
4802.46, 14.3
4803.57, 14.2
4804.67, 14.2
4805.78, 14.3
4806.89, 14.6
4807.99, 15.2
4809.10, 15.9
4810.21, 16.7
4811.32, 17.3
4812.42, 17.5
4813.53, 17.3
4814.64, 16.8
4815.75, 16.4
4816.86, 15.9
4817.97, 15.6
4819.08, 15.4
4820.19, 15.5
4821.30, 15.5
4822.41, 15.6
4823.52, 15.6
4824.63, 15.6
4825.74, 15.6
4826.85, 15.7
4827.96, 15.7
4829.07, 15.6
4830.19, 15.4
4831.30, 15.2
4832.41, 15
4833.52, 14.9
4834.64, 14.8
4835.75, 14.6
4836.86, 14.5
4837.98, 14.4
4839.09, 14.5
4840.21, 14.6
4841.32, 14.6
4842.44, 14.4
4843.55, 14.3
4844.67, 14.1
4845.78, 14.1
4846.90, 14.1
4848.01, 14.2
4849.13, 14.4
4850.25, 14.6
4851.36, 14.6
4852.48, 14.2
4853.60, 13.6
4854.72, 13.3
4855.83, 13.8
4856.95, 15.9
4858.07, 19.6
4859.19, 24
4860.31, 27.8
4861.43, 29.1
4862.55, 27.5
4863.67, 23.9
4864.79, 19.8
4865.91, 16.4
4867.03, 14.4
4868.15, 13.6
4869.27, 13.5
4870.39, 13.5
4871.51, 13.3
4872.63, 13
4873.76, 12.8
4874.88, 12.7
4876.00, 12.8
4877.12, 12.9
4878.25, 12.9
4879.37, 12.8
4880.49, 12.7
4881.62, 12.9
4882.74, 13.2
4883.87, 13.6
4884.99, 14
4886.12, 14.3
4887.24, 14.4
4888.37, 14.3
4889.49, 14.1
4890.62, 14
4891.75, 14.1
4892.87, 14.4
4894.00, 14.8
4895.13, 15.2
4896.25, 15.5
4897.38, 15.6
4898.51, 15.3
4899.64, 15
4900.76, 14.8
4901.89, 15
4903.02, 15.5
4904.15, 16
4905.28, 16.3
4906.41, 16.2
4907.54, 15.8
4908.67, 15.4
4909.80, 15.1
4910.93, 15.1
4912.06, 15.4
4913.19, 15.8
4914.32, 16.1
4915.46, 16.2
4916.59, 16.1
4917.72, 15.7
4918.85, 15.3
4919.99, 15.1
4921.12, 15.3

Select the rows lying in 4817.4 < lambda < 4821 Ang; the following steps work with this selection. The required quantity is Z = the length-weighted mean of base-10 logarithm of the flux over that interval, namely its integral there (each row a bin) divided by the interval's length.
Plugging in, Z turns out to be 1.190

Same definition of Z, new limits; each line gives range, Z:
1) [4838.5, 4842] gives 1.162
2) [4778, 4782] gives 1.156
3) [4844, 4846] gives 1.150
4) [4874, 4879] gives 1.109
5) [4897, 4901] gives 1.183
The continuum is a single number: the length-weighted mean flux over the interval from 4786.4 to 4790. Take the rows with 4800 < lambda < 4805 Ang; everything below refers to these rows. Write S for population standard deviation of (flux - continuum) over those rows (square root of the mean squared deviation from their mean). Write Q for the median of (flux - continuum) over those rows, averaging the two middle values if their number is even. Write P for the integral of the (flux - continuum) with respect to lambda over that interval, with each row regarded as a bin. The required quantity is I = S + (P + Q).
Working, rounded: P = -6.3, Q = -1.3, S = 0.23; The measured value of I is -7.4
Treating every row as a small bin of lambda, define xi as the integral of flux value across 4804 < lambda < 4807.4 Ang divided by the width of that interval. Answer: 14.4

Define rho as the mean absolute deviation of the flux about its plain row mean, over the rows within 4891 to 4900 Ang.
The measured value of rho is 0.4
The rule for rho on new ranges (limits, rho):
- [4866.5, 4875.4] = 0.4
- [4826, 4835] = 0.3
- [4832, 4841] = 0.2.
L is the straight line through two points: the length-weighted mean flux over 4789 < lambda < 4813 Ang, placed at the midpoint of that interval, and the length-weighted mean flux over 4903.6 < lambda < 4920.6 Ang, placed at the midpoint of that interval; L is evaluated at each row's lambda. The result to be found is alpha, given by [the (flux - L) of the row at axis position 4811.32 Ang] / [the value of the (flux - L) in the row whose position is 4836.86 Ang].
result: -2.2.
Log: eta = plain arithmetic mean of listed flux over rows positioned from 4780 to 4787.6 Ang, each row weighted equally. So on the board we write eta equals 14.9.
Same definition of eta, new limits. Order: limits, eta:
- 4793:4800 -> 15.3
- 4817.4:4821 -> 15.5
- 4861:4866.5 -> 23.3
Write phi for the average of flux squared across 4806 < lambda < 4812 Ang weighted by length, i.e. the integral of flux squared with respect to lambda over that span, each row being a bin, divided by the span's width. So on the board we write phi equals 254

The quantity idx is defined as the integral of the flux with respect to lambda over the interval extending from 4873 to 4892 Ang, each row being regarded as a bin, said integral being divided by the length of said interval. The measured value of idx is 13.4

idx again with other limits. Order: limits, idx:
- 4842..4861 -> 16.0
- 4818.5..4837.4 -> 15.3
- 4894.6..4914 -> 15.5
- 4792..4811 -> 15.0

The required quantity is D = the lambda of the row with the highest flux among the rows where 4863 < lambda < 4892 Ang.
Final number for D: 4863.67 Ang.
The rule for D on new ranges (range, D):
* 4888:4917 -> 4905.28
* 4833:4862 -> 4861.43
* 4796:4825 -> 4812.42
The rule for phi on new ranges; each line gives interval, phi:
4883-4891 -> 198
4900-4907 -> 244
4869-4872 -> 181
